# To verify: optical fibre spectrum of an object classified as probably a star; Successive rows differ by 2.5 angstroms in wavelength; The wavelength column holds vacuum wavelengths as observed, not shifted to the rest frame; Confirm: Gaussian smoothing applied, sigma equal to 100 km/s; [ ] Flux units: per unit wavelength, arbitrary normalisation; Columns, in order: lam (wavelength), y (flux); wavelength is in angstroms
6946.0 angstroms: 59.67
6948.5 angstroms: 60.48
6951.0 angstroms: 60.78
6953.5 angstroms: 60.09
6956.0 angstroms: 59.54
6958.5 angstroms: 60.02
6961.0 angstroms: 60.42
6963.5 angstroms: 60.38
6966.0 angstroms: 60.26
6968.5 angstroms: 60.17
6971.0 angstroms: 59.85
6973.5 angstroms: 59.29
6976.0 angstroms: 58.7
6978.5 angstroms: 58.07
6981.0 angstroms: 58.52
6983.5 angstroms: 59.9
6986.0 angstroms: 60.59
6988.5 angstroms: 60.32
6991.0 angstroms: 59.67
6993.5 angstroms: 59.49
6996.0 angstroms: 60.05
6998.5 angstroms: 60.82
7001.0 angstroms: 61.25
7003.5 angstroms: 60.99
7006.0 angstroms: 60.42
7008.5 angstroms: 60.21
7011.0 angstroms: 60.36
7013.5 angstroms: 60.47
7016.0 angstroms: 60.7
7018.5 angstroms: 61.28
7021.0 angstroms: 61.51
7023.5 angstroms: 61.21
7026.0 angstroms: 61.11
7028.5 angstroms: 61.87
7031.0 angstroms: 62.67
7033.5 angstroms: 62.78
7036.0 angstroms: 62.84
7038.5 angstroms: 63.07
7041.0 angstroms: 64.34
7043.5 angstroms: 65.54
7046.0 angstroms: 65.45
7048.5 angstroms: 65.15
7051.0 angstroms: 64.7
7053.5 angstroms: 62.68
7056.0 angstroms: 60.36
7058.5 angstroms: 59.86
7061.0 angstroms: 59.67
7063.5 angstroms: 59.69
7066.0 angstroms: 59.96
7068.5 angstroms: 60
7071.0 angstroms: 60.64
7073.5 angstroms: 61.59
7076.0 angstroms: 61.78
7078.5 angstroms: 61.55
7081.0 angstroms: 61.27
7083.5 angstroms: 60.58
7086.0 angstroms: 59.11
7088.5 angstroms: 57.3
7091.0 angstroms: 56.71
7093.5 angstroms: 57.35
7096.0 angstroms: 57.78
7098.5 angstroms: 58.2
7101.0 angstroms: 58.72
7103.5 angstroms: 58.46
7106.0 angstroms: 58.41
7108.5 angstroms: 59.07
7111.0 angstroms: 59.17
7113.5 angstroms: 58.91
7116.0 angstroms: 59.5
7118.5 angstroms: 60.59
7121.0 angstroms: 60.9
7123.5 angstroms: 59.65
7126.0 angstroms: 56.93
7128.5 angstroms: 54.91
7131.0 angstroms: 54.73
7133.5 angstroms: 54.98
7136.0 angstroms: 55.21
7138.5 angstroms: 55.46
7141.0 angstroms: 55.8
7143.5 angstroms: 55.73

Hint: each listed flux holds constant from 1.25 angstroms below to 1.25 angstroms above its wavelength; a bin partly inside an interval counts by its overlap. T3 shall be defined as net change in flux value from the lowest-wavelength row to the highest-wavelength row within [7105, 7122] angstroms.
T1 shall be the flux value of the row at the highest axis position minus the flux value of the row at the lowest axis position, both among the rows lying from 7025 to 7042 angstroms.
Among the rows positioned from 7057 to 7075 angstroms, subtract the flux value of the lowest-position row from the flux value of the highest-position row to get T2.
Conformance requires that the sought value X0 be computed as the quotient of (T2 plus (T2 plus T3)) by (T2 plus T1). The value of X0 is 1.2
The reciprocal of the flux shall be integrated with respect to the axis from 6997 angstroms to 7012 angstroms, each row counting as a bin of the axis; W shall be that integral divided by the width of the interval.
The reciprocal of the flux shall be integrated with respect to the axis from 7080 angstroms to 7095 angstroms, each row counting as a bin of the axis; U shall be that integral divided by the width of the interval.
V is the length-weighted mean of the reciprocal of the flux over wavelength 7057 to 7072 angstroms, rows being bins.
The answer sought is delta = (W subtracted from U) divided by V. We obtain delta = 0.035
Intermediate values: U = 0.0171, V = 0.0167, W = 0.0165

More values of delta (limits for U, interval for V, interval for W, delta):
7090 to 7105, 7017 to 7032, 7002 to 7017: 0.046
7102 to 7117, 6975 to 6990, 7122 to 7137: -0.050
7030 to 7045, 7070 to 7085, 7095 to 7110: -0.084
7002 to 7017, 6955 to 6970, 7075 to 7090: -0.007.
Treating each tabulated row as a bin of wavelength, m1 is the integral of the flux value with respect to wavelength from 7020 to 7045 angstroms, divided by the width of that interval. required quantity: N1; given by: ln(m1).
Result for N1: 4.14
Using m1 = 62.7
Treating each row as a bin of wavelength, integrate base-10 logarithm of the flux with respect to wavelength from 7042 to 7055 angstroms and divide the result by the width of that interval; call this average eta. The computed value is 1.810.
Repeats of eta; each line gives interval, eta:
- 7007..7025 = 1.784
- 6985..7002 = 1.780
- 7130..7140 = 1.741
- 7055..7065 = 1.777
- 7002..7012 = 1.782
